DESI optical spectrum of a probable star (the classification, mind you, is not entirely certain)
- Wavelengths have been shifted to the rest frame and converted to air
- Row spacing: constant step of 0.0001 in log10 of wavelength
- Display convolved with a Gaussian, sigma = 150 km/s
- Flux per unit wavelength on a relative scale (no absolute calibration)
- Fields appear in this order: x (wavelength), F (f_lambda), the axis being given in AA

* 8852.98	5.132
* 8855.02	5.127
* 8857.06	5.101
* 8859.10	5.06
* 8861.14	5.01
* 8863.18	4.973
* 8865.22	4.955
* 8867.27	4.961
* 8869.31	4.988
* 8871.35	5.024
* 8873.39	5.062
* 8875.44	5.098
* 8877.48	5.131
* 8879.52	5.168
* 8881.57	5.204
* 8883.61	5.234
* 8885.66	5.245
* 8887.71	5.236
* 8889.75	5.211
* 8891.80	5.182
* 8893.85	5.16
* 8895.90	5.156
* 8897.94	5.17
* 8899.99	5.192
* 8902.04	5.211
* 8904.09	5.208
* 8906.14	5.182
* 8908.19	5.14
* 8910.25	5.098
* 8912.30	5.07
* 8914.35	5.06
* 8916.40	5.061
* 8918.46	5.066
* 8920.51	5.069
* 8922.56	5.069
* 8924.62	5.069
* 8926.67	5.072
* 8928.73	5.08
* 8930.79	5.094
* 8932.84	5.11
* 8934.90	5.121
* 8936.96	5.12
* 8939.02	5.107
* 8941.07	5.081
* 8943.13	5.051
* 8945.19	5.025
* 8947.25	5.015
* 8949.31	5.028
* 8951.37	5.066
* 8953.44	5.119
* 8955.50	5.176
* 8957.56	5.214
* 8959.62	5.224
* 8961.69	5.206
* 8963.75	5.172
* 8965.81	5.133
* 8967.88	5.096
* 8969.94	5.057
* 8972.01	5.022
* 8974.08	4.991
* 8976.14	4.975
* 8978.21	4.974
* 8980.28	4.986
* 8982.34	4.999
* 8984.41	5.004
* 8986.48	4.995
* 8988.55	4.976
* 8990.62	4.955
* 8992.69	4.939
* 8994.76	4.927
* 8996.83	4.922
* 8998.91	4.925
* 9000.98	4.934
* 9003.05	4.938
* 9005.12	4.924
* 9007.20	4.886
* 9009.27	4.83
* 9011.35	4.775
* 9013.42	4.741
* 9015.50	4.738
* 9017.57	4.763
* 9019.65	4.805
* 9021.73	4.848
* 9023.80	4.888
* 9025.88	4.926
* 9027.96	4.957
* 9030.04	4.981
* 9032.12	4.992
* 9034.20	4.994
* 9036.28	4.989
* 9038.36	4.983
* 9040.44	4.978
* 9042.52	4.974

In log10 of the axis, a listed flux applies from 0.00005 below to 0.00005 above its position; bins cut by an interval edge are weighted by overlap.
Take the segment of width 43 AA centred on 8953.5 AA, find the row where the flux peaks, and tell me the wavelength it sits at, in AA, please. 8959.62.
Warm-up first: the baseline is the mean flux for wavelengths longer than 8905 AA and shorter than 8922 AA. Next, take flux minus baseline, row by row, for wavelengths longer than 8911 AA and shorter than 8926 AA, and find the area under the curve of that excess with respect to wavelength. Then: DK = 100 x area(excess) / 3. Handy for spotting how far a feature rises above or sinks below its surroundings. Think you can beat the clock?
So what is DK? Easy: -13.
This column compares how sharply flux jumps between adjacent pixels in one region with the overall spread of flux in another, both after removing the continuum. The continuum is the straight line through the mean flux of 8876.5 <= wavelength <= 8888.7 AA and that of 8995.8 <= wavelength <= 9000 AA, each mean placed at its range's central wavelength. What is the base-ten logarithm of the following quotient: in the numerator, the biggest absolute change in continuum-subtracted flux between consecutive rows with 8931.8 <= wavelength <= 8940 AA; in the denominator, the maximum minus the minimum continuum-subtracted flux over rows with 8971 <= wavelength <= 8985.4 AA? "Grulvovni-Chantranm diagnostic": -0.5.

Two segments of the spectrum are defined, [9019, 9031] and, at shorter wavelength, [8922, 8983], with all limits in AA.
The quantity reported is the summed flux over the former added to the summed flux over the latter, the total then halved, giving 91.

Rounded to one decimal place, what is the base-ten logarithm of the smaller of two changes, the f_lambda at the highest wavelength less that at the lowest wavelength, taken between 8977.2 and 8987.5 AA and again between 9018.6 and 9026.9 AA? -1.7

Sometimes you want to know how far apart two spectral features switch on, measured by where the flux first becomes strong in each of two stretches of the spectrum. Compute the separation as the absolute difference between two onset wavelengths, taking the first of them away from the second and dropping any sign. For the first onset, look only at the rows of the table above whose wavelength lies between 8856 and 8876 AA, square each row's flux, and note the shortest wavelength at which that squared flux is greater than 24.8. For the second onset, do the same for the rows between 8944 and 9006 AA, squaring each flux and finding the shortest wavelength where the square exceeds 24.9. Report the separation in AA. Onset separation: 88.1 AA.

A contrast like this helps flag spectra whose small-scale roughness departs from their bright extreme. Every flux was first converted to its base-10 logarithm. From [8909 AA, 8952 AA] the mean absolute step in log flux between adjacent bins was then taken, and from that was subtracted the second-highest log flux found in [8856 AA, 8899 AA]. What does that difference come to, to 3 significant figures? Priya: -0.718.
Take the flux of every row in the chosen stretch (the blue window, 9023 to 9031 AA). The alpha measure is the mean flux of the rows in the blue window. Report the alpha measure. 4.94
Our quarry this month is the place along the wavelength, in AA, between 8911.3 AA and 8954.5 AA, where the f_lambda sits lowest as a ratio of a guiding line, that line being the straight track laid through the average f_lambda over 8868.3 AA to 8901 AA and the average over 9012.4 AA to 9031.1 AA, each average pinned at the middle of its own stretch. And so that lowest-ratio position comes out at 8914.35 AA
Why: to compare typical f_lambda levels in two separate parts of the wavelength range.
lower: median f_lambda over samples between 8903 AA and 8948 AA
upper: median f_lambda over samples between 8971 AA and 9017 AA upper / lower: 0.973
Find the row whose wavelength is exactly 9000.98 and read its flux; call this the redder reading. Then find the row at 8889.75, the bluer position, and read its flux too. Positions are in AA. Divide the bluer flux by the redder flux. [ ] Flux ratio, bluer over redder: 1.06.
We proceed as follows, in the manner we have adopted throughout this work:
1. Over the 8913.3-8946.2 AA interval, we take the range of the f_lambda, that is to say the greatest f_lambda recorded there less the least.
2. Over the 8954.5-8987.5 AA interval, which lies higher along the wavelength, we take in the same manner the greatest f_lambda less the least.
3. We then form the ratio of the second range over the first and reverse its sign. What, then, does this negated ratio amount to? -2.6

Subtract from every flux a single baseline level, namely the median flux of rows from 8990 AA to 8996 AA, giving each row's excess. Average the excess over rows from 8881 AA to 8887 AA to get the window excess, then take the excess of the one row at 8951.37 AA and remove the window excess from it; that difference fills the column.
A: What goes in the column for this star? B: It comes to -0.16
